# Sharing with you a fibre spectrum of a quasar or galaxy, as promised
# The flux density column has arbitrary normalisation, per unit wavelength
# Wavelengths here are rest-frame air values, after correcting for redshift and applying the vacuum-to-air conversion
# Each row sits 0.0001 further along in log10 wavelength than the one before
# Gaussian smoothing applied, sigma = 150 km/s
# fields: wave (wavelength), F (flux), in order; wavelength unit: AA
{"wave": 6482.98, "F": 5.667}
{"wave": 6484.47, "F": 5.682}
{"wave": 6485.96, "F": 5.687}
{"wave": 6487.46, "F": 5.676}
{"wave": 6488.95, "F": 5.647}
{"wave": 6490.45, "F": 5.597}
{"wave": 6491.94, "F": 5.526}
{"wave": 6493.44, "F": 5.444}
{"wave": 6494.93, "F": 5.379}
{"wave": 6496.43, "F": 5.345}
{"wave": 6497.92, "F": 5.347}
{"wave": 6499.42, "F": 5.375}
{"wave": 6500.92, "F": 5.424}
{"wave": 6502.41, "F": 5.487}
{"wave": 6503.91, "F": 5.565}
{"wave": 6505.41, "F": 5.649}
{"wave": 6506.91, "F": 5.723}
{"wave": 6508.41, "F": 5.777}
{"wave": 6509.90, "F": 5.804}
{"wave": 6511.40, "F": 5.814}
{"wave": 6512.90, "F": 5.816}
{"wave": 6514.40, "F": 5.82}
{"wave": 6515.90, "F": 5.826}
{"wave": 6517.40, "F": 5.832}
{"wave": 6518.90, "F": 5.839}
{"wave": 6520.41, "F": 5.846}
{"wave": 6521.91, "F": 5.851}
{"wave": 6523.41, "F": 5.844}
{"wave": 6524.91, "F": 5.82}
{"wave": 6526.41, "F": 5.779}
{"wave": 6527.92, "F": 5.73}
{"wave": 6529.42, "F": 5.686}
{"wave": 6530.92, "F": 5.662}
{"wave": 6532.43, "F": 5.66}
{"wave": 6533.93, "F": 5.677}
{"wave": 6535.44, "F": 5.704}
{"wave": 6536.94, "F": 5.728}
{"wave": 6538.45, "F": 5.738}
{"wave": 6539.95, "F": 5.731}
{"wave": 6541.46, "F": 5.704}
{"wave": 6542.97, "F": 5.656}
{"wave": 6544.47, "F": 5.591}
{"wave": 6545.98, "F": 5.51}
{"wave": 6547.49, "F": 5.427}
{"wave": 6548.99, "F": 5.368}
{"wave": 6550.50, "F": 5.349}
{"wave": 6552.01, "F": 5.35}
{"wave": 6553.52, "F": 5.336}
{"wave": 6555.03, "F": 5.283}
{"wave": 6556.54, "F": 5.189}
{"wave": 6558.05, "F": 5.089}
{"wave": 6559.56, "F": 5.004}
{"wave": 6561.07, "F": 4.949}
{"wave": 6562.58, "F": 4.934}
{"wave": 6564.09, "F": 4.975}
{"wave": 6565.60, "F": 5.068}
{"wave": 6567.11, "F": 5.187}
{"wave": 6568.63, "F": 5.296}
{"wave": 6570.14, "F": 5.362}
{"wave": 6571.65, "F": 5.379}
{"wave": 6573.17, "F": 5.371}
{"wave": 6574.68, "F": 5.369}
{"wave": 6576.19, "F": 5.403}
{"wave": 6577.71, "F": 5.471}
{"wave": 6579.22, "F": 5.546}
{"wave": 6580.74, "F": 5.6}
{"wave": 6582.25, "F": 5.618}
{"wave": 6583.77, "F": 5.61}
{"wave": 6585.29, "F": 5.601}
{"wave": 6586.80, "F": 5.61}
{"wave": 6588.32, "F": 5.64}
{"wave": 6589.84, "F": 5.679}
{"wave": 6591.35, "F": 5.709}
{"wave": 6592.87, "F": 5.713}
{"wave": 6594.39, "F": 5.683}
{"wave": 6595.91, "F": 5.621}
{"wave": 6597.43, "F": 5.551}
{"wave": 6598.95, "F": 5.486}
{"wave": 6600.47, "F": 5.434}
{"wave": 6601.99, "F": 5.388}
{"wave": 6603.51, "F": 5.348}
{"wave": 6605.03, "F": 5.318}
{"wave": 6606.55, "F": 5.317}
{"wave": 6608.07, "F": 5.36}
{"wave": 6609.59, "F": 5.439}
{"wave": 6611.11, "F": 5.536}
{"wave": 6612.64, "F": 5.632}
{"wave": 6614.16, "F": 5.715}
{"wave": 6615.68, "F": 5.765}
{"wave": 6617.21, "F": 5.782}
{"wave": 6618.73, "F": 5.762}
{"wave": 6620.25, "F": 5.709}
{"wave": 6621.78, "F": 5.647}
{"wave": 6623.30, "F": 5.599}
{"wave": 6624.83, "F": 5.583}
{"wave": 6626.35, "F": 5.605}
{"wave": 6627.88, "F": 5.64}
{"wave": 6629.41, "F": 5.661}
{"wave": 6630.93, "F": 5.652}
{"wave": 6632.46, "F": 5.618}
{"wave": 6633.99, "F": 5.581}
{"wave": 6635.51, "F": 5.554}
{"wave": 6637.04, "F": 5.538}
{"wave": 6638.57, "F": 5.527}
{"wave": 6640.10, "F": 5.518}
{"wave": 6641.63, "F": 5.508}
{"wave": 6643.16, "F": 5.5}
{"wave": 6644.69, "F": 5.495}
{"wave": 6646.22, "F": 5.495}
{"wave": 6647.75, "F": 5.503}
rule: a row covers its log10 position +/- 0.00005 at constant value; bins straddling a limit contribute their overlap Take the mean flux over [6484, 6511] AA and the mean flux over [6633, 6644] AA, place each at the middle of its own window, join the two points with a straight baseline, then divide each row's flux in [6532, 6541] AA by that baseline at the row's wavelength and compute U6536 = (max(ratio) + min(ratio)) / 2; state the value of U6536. 1.03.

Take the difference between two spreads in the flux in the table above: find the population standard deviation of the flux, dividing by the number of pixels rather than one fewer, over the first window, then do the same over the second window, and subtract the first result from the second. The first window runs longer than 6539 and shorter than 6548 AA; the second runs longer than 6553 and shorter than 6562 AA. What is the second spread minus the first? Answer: 0.03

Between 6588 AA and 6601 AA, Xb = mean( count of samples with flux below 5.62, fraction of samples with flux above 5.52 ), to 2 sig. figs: 1.9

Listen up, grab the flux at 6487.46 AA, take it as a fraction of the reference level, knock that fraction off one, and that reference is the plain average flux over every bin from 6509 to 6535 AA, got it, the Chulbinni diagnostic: 0.018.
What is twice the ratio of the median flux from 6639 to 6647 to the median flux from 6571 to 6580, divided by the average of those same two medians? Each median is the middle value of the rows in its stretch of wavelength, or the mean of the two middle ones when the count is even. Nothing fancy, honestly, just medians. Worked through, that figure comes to 0.37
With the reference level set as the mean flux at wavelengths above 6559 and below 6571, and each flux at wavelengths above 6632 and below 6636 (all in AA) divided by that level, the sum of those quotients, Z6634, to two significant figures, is 3.3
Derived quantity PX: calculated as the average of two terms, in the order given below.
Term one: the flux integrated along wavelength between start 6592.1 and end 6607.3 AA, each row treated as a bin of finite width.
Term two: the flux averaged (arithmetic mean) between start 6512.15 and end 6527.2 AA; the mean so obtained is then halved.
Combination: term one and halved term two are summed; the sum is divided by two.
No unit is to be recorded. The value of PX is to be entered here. 43.1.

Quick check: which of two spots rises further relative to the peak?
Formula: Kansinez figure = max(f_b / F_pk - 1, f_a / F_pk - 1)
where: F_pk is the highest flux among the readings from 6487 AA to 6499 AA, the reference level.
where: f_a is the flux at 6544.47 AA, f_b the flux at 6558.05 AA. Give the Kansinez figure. -0.015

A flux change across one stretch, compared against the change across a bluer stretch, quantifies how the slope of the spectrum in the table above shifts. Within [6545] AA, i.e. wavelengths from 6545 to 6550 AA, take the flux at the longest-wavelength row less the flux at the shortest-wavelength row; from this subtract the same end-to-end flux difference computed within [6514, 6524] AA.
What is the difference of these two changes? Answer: -0.17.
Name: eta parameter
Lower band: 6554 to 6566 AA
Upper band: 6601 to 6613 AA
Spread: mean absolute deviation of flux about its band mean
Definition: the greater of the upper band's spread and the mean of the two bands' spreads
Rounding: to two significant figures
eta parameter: 0.092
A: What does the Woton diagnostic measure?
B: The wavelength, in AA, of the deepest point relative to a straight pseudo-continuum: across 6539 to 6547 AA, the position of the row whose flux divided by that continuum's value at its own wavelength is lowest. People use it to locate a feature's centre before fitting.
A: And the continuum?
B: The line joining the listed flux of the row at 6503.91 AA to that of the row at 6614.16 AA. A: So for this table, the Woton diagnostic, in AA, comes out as 6545.98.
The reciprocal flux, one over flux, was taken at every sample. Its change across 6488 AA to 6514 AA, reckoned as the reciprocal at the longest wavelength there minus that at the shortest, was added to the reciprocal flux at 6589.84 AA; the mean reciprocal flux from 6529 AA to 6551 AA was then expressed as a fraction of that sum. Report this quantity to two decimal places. 1.04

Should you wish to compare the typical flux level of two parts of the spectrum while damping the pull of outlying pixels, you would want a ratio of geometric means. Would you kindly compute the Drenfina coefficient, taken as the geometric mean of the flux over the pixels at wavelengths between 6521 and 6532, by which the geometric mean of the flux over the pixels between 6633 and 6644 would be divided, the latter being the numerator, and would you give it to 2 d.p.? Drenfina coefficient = 0.96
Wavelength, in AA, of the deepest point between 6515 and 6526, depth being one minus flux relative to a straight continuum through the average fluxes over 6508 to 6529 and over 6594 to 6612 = 6515.90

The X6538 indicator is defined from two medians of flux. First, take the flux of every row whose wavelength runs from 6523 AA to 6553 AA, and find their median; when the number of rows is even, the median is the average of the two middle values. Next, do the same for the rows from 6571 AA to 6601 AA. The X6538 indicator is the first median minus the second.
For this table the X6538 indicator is 0.081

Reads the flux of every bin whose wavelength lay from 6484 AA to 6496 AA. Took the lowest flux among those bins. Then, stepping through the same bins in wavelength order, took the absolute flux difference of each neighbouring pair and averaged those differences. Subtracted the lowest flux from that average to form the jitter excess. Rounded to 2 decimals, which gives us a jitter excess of -5.33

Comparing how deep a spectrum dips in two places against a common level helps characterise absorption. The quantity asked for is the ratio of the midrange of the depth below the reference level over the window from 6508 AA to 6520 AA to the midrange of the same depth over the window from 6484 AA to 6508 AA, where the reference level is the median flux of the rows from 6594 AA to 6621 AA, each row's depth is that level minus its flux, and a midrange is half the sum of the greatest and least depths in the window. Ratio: -28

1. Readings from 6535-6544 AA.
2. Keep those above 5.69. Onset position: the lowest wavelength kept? 6535.44 AA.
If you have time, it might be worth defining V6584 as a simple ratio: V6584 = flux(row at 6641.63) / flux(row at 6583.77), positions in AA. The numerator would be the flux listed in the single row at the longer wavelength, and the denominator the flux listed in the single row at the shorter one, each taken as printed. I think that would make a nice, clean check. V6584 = 0.98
